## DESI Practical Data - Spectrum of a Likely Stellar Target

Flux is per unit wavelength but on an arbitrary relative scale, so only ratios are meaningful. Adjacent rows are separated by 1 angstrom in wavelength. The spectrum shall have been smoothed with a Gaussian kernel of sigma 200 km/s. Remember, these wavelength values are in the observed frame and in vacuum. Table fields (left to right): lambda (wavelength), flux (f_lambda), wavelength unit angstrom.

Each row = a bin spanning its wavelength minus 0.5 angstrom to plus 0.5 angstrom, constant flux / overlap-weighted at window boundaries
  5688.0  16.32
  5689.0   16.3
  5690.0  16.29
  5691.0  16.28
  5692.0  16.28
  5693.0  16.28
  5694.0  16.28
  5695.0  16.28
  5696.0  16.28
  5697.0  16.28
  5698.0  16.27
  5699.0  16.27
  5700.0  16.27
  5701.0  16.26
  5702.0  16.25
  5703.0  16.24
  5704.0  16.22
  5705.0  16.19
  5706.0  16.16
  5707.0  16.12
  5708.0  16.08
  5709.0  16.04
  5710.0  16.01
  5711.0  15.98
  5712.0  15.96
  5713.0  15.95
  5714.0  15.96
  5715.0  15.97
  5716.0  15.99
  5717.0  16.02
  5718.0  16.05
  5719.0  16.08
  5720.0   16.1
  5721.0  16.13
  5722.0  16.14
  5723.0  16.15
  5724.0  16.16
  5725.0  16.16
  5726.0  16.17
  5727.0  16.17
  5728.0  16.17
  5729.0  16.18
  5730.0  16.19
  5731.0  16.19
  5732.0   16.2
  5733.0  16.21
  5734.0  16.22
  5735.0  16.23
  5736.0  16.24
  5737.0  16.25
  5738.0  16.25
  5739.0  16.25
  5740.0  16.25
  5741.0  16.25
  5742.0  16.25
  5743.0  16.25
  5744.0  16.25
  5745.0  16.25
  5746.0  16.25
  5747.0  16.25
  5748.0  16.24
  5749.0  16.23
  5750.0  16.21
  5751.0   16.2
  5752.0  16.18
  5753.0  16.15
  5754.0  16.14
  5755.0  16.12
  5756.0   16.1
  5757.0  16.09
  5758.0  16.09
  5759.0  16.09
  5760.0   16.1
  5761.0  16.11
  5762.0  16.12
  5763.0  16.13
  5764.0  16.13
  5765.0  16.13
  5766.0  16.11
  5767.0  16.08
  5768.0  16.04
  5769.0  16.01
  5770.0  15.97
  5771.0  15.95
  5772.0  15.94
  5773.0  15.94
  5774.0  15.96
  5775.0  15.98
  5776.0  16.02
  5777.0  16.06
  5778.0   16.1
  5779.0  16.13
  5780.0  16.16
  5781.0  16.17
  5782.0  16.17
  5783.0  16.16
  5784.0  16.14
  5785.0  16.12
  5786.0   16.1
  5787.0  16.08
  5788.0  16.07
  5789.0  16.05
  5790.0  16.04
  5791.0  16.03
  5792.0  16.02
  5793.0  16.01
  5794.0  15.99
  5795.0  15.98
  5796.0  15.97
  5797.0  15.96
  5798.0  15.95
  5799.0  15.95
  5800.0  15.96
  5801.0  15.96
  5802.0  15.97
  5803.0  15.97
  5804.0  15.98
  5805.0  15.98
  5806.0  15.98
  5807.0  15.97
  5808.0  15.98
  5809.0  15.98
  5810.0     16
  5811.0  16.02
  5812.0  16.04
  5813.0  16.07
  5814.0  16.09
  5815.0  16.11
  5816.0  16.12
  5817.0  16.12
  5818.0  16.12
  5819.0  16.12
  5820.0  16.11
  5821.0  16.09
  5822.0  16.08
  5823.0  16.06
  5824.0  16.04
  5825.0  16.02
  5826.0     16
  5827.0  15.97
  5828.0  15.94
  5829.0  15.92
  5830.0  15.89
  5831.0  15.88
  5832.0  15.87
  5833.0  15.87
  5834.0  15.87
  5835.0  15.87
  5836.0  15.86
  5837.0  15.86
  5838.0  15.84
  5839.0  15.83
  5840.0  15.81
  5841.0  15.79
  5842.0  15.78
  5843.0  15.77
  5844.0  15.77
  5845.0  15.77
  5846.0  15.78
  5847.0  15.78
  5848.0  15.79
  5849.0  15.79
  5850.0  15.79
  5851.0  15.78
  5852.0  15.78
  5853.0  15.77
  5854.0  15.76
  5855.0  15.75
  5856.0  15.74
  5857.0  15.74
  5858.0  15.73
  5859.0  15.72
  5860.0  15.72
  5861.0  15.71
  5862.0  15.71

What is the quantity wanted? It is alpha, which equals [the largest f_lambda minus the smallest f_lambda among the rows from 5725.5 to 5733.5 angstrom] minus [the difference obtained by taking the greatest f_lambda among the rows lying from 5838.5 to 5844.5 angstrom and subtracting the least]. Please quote -0.02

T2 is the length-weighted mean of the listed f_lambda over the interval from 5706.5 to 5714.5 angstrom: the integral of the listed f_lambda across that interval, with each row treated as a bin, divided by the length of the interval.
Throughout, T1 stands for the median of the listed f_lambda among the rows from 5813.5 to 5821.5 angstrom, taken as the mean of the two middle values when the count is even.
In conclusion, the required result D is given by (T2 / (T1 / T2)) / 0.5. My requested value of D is 31.8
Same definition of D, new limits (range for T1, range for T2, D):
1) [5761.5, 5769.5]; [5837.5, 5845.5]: 31.0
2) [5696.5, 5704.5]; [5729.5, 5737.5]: 32.3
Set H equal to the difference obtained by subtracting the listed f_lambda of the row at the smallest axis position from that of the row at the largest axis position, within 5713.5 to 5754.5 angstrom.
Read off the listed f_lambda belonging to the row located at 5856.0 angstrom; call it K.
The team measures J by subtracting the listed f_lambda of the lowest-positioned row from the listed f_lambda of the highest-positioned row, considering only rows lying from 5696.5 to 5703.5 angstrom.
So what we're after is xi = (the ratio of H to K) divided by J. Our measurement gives -0.29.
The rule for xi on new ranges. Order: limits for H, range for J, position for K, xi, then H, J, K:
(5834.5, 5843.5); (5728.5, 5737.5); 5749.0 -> -0.09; -0.100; 0.070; 16.23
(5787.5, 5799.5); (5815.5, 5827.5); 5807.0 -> 0.05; -0.120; -0.150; 15.97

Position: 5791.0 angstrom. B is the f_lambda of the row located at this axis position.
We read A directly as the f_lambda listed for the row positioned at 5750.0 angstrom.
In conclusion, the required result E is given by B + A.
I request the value 32.2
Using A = 16.21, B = 16.03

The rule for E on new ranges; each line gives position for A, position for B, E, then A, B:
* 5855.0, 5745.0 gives 32.0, 15.75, 16.25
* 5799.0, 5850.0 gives 31.7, 15.95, 15.79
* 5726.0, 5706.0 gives 32.3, 16.17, 16.16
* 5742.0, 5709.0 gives 32.3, 16.25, 16.04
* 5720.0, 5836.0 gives 32.0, 16.1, 15.86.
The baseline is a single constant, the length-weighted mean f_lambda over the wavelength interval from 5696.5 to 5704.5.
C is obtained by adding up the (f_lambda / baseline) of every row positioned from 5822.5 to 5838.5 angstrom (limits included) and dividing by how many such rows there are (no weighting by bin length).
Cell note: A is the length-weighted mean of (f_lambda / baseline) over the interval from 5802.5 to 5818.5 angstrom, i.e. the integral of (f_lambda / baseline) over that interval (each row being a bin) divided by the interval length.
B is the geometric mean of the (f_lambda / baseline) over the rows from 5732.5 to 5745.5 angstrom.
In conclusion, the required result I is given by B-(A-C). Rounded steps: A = 0.986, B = 0.999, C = 0.979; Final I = 0.99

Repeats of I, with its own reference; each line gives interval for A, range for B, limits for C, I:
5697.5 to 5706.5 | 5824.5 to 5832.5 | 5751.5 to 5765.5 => 0.97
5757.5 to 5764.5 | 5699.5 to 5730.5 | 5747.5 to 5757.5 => 0.99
